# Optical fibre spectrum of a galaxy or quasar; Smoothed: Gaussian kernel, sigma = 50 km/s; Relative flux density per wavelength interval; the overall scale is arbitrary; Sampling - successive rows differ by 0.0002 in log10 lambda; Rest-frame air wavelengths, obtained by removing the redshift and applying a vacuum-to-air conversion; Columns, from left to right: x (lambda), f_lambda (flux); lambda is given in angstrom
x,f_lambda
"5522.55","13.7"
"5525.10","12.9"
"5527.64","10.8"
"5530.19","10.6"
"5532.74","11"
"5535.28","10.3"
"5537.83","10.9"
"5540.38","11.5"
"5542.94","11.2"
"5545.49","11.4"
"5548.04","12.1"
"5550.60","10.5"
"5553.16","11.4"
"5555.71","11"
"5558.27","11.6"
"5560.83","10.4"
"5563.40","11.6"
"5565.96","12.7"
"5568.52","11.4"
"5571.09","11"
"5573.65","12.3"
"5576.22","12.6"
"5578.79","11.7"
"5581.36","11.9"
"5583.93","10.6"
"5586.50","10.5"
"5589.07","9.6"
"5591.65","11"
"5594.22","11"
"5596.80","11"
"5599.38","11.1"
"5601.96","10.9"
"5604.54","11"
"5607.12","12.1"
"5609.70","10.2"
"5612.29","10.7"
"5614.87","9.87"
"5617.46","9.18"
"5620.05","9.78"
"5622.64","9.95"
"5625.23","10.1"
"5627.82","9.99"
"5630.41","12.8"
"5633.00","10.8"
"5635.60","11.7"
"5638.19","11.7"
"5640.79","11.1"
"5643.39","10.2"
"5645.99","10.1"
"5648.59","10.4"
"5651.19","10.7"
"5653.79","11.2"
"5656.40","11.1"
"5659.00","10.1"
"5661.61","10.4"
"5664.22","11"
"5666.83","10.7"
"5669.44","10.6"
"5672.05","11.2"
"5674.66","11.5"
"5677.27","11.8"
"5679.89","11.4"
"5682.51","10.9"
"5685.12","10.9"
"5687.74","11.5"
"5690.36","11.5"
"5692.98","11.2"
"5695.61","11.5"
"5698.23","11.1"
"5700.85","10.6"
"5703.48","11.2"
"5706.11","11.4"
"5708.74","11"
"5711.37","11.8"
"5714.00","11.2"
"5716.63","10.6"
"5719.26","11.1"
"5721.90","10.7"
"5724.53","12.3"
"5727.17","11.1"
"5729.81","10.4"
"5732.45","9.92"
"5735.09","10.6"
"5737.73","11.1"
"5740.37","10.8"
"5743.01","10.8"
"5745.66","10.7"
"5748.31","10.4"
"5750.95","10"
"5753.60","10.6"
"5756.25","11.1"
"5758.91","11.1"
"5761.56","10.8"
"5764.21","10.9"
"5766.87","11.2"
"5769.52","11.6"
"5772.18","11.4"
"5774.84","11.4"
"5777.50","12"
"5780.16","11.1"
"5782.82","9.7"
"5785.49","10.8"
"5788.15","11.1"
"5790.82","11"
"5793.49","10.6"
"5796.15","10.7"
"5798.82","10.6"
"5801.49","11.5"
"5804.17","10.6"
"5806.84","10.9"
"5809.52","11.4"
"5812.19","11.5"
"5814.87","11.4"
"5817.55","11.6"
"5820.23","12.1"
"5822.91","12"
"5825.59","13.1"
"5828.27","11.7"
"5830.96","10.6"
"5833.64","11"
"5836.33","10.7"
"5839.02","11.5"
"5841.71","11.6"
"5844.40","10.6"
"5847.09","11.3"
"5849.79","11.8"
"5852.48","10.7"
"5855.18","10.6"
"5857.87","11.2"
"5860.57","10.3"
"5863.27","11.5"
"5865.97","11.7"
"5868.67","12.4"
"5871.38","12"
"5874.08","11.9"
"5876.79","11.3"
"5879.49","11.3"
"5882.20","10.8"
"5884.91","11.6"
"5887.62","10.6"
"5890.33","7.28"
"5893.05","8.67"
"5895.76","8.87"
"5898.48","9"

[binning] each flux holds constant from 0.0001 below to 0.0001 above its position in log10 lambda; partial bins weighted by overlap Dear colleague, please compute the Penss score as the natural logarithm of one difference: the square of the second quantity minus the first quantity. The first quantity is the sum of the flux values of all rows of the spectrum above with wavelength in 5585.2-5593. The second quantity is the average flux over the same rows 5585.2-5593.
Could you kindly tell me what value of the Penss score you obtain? 4.34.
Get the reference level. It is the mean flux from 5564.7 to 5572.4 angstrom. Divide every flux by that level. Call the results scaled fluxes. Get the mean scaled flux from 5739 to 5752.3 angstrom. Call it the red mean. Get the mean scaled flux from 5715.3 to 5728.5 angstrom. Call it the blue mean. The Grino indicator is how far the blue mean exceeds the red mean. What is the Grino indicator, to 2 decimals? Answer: 0.05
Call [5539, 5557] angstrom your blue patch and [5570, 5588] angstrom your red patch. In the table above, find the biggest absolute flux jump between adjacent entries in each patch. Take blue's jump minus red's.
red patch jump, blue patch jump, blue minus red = 0.3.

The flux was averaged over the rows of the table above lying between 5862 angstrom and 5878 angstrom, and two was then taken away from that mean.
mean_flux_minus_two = 9.80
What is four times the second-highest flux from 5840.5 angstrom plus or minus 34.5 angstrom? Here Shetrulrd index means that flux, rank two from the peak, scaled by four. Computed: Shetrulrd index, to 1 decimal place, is 49.6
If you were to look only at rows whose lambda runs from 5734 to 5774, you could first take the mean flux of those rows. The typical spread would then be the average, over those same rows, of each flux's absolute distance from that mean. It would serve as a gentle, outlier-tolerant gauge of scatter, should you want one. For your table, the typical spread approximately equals 0.30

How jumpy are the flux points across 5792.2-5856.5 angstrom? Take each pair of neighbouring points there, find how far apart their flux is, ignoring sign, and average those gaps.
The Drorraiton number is 0.54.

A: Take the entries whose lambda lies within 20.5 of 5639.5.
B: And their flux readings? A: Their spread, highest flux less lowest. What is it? 3.0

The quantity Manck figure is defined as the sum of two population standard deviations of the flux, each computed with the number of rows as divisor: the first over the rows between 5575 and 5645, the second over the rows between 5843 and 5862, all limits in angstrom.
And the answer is 1.4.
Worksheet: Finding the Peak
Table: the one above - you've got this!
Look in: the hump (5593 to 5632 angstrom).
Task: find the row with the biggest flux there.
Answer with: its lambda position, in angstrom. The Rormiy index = 5630.41 angstrom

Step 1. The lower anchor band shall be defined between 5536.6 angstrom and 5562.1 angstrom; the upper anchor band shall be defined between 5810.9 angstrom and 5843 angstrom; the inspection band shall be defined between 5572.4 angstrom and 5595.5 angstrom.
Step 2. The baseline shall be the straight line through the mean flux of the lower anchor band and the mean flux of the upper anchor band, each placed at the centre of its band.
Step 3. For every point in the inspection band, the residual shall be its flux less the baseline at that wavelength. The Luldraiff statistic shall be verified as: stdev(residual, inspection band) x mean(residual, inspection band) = 0.00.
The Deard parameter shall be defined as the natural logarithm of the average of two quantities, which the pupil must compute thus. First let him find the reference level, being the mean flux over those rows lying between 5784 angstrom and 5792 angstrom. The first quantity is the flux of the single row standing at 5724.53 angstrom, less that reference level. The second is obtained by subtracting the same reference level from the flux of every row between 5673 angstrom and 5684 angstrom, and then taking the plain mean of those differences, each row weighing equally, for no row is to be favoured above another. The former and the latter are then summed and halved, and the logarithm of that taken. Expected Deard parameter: -0.1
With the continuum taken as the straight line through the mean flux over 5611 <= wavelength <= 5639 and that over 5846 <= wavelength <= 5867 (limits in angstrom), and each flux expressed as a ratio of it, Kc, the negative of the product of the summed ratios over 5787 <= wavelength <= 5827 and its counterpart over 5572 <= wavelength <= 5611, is -246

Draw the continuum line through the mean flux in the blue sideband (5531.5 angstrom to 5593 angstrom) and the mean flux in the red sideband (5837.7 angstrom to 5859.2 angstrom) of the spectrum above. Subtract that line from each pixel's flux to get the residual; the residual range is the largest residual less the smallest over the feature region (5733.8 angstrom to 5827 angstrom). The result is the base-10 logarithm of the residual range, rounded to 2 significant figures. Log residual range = 0.53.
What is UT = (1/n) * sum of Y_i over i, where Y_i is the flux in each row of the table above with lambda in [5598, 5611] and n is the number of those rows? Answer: 11.1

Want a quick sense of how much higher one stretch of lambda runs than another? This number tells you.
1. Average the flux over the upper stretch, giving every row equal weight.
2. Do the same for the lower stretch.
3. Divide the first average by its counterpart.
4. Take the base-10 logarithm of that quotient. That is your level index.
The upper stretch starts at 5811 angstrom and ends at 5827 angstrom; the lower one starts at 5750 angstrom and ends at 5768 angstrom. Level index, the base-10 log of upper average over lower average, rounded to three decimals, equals 0.043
